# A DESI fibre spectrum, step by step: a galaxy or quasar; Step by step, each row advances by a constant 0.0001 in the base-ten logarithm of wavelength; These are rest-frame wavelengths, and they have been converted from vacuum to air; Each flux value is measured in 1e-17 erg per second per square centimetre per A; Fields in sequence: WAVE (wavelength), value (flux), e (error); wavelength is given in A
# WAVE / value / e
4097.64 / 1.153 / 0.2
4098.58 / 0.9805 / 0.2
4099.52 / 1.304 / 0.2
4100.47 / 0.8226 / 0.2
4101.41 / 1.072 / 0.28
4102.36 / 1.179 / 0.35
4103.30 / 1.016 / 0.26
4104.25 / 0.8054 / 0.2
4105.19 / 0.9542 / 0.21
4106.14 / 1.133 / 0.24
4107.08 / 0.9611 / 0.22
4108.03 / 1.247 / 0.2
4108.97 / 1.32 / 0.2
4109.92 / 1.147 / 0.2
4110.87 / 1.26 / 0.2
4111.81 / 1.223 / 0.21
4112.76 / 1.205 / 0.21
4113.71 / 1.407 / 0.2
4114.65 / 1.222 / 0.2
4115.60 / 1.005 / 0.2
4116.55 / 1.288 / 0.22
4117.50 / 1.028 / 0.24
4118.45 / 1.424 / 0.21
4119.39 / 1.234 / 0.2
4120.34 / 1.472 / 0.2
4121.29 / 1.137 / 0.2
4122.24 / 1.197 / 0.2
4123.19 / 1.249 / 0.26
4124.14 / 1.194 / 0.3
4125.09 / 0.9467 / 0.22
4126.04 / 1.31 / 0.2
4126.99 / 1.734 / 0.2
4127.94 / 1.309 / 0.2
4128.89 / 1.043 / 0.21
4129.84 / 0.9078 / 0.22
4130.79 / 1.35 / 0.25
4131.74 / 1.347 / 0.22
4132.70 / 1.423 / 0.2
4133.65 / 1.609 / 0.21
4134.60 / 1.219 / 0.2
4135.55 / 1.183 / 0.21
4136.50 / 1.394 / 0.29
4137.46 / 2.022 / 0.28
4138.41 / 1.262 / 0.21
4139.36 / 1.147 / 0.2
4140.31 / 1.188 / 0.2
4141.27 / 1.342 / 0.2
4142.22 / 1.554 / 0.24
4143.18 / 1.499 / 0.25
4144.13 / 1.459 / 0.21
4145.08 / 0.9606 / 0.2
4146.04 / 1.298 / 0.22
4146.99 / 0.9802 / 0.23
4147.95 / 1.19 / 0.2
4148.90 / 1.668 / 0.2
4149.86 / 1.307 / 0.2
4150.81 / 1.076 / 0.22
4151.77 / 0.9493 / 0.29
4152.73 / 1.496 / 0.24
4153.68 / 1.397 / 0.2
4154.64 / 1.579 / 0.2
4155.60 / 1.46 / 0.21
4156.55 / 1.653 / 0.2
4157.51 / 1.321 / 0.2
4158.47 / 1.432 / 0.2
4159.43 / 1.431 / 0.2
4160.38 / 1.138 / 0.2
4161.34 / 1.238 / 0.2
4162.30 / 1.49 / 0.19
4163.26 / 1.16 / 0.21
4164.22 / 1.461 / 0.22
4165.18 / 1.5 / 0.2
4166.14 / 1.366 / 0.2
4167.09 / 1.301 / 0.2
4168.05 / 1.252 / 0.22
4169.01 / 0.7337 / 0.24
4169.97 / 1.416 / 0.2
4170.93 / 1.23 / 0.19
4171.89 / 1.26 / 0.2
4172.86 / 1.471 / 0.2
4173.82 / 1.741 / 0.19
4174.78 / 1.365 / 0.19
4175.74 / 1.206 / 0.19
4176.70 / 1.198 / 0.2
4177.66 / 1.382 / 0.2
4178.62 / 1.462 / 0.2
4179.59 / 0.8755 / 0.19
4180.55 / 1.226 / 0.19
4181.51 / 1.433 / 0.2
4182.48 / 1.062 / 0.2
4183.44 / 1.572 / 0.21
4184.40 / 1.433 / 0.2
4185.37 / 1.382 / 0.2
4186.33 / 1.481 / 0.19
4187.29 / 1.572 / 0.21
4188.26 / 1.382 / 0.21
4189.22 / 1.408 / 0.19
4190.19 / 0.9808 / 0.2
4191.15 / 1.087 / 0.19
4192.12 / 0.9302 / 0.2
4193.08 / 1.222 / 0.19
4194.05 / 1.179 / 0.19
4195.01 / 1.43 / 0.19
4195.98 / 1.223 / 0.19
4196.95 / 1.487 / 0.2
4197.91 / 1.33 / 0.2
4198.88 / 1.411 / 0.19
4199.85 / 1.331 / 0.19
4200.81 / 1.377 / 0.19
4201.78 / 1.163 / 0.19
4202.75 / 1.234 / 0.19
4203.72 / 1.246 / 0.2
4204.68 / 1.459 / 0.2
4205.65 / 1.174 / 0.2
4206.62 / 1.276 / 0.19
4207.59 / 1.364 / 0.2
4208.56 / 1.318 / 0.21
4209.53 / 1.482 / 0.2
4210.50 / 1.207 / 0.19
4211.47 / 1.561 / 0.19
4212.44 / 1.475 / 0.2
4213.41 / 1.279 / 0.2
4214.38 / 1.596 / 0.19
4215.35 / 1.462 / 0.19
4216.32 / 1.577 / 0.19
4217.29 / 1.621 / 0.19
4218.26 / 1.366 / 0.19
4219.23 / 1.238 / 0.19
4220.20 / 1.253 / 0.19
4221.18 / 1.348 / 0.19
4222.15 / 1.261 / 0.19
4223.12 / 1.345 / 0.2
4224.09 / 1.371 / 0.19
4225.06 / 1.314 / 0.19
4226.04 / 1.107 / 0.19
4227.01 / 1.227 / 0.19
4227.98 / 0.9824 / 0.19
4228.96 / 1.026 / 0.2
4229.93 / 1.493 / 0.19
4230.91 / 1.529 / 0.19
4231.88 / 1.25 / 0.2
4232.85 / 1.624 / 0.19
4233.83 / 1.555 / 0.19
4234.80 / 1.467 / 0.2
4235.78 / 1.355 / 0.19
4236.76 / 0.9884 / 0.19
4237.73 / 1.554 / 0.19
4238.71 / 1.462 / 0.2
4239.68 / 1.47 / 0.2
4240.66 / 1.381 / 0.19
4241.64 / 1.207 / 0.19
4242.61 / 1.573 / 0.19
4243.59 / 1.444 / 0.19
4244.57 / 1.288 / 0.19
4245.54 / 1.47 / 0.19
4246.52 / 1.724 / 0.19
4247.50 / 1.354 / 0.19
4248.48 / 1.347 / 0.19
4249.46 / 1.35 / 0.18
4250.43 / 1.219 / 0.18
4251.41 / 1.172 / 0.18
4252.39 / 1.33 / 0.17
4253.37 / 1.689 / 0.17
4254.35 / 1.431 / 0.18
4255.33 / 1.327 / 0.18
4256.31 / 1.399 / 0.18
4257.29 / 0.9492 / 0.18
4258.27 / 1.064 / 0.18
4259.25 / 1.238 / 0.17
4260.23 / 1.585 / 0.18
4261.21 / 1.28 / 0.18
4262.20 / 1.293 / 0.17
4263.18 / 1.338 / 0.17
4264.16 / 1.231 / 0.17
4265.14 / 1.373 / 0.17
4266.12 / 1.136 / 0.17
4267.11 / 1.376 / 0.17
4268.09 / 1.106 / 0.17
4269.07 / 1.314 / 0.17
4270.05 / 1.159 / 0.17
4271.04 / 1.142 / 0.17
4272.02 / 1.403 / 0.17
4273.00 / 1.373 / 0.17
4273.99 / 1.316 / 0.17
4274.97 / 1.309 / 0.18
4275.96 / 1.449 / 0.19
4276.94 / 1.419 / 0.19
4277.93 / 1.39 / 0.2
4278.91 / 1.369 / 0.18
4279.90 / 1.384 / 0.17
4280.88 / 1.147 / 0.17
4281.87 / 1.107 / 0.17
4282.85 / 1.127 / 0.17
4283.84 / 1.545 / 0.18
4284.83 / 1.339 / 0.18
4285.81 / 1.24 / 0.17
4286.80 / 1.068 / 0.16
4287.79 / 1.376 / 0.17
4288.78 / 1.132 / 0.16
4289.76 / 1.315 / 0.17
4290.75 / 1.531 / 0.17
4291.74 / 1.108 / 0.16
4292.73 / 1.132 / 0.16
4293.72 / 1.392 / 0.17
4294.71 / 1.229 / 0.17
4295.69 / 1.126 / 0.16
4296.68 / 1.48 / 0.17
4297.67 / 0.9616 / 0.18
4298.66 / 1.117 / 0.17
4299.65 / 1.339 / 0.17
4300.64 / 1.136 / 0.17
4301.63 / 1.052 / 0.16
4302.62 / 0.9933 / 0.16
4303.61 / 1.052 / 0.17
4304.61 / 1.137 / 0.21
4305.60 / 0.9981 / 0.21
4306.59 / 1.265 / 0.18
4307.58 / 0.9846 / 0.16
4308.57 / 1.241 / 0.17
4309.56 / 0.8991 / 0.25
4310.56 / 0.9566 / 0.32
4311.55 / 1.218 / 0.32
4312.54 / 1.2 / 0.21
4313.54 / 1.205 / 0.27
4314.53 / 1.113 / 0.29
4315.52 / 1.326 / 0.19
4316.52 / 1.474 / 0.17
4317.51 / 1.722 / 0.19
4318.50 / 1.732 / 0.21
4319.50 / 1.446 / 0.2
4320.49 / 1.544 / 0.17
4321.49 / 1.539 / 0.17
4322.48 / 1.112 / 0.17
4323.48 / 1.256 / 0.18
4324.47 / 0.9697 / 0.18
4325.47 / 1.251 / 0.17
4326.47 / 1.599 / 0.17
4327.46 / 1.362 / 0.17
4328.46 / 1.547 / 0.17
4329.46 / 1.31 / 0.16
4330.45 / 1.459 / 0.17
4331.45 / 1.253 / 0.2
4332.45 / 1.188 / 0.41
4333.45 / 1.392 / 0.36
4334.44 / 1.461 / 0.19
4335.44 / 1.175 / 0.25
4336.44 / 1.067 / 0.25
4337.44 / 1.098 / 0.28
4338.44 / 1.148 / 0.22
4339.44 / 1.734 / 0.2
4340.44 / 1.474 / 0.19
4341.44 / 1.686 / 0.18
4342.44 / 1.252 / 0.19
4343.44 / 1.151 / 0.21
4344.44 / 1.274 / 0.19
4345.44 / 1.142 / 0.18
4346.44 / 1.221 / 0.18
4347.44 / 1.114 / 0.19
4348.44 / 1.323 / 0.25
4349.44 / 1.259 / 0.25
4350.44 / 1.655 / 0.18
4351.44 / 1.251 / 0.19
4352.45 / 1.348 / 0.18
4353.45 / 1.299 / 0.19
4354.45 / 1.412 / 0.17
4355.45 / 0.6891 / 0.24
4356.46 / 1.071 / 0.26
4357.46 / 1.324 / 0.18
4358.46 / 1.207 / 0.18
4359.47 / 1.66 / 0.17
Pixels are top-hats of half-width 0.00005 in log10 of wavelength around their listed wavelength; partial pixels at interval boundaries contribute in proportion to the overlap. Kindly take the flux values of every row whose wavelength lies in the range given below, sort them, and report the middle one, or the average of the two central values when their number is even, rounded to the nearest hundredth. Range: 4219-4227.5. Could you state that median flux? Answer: 1.26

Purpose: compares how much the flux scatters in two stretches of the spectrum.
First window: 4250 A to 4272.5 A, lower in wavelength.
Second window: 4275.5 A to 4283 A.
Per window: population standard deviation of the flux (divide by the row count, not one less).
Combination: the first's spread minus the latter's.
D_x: 0.026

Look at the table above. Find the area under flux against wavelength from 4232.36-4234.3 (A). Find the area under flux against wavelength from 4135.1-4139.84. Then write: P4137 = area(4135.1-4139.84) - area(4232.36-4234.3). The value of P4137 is 3.6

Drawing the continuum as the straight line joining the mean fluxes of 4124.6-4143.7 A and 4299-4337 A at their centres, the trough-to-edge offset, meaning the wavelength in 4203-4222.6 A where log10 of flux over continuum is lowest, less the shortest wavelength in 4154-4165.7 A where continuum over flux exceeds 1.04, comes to 45.3 A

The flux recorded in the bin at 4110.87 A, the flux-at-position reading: 1.26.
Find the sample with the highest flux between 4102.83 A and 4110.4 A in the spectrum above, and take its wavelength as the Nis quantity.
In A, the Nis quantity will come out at 4108.97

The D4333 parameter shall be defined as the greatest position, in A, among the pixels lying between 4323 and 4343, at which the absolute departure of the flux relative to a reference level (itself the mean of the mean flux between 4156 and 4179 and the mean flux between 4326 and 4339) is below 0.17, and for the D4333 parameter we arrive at 4342.44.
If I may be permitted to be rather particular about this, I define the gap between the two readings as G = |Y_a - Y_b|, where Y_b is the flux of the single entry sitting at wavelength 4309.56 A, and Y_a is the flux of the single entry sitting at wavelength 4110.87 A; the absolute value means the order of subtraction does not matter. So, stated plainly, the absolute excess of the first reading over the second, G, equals 0.361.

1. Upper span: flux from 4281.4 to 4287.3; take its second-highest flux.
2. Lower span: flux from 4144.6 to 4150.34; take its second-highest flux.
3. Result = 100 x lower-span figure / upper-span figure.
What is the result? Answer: 98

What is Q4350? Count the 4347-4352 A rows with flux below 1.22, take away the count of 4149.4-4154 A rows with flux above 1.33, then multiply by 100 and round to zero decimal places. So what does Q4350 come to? -100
